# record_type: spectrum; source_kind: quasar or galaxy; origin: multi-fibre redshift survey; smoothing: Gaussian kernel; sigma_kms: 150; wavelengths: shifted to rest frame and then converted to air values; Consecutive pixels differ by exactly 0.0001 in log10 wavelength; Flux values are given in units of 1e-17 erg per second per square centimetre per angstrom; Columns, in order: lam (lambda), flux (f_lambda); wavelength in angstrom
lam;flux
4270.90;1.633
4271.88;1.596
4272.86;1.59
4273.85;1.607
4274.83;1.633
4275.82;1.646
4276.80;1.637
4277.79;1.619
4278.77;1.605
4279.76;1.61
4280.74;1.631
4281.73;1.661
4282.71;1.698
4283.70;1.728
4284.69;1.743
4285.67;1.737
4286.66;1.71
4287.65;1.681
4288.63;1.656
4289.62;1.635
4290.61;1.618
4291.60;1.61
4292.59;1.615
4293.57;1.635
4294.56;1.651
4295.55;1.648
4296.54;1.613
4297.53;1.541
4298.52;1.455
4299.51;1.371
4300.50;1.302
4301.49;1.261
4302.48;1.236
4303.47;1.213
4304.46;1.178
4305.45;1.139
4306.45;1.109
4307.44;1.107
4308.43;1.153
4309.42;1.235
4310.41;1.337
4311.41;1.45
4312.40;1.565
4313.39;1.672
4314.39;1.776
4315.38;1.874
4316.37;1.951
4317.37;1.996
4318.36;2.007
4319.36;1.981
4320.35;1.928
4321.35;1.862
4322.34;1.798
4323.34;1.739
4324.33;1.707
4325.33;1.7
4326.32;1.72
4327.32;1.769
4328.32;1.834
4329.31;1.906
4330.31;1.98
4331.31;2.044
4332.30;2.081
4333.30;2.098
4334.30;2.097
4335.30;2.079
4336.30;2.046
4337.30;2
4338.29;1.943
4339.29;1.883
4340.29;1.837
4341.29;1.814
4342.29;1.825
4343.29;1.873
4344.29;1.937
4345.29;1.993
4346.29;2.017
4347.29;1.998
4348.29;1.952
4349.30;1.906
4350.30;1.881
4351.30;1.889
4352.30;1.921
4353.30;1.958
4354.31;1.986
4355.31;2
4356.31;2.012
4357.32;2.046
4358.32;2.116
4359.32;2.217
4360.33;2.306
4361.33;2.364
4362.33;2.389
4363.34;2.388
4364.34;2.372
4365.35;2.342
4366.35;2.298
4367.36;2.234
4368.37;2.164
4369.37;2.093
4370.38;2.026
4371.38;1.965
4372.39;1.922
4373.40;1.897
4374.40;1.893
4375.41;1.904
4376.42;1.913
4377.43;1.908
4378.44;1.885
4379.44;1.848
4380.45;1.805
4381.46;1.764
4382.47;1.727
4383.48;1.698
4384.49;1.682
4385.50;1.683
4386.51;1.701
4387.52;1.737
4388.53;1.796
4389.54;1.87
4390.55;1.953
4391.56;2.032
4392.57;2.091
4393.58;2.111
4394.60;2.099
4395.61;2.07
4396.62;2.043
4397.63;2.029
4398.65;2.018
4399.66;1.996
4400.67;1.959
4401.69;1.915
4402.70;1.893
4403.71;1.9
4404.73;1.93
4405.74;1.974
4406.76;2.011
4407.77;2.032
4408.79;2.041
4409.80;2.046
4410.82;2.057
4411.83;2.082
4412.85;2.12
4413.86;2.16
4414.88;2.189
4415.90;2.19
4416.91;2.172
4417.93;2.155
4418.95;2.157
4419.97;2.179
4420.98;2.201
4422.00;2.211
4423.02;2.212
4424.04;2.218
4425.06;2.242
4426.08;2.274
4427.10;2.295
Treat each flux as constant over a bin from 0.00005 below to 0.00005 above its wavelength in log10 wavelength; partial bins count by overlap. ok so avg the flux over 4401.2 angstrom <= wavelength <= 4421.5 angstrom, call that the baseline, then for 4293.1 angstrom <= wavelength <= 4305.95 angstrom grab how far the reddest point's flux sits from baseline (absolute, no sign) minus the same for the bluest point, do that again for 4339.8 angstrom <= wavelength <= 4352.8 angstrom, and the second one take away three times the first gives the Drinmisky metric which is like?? -1.6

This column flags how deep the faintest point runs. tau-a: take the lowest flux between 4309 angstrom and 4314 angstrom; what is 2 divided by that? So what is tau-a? 1.6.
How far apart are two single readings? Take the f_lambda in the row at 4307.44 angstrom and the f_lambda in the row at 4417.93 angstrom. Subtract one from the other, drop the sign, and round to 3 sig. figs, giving 1.05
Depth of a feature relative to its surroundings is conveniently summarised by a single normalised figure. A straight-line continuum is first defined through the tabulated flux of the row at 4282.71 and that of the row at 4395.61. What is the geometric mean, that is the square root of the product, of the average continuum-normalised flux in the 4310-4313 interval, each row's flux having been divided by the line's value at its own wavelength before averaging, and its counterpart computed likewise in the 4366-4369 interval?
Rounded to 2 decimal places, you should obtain 0.96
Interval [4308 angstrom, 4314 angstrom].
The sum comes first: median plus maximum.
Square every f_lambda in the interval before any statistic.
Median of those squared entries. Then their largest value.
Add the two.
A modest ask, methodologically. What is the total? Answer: 4.7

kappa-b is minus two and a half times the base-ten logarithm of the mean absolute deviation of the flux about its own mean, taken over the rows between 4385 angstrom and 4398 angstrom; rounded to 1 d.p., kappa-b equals 2.1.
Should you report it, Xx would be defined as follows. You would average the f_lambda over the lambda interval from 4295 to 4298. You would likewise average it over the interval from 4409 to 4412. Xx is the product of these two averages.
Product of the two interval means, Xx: 3.30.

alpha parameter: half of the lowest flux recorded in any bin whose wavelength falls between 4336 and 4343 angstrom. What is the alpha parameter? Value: 0.907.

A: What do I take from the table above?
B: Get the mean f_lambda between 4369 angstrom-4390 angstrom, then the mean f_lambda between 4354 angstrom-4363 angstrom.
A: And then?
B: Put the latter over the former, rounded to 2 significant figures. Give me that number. 1.2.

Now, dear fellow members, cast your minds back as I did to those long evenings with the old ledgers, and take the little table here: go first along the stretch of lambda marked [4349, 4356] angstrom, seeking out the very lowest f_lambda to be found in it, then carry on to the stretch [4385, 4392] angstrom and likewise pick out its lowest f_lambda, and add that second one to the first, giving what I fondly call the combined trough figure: 3.56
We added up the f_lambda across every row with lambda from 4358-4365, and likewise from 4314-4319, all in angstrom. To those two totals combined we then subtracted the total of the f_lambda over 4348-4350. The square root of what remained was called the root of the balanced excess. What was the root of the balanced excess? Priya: 4.7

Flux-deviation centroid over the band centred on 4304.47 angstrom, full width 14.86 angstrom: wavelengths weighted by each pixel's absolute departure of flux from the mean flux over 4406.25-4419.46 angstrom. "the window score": 4304.7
